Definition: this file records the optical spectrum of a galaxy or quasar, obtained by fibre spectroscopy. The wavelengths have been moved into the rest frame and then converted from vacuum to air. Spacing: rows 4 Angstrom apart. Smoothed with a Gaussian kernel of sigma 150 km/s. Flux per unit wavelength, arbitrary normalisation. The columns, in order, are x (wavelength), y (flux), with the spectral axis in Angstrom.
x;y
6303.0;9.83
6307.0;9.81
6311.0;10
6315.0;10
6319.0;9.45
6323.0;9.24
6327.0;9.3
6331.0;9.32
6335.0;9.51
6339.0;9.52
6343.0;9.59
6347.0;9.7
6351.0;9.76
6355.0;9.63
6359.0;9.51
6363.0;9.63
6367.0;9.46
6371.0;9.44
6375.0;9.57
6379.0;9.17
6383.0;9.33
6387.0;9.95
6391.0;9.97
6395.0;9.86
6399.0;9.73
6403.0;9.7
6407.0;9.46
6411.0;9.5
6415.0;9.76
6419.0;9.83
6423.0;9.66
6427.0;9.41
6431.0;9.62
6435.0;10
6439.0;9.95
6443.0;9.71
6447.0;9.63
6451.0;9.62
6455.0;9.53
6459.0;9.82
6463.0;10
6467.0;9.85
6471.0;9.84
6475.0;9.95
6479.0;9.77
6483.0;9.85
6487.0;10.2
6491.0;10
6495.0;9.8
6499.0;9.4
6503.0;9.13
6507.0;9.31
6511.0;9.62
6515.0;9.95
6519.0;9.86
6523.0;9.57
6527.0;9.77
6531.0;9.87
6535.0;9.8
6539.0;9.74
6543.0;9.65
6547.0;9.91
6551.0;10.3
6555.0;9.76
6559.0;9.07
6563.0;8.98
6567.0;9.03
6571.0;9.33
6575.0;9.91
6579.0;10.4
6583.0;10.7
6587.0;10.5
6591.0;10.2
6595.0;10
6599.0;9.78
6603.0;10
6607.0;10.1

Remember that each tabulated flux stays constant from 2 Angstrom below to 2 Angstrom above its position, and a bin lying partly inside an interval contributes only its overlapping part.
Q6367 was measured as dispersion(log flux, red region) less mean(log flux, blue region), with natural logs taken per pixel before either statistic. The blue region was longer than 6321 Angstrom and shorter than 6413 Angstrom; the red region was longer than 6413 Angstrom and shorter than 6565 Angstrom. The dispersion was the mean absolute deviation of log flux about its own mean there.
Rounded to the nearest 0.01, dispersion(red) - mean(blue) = -2.24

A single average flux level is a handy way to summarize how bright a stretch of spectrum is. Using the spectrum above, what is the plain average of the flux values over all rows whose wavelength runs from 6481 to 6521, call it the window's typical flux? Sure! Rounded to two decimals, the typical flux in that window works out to 9.71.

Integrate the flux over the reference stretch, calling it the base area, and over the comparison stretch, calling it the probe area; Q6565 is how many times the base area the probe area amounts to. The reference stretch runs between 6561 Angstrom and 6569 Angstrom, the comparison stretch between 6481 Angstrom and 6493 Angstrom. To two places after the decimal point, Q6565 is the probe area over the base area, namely 1.67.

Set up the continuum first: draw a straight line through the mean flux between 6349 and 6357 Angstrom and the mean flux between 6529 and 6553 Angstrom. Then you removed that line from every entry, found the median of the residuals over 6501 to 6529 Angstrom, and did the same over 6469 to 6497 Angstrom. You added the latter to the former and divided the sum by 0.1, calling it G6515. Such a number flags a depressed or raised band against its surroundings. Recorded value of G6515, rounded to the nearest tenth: -2.0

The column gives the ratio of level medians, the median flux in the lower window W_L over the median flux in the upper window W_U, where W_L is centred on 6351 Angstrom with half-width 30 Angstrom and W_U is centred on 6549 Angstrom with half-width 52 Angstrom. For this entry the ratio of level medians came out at 0.973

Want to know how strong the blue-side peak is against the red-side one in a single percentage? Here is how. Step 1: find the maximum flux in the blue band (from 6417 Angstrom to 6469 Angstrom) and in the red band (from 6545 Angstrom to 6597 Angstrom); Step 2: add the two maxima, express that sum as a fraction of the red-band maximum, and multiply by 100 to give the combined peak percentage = 193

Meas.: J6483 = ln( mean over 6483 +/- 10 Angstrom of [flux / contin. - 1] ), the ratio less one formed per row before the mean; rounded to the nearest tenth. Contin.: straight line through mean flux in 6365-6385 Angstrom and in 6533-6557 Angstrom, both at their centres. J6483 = -3.6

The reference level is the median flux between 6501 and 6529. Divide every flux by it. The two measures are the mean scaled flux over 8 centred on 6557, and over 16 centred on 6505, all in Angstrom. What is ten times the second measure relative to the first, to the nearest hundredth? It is 9.95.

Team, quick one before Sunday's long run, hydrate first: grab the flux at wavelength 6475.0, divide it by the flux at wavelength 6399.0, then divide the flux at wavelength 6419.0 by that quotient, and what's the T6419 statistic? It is 9.6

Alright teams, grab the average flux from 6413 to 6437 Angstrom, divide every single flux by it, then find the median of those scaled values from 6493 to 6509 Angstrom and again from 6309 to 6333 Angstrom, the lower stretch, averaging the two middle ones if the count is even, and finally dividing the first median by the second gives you 1.00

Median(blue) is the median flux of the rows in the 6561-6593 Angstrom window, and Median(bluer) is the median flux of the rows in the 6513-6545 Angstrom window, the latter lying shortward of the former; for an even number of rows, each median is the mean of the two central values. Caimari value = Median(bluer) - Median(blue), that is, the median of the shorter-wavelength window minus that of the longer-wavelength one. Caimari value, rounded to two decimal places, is -0.27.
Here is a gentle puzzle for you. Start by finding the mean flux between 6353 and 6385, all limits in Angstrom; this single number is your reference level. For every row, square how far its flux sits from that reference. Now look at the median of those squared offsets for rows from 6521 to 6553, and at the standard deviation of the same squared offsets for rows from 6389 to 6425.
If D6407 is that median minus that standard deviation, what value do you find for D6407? 0.02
